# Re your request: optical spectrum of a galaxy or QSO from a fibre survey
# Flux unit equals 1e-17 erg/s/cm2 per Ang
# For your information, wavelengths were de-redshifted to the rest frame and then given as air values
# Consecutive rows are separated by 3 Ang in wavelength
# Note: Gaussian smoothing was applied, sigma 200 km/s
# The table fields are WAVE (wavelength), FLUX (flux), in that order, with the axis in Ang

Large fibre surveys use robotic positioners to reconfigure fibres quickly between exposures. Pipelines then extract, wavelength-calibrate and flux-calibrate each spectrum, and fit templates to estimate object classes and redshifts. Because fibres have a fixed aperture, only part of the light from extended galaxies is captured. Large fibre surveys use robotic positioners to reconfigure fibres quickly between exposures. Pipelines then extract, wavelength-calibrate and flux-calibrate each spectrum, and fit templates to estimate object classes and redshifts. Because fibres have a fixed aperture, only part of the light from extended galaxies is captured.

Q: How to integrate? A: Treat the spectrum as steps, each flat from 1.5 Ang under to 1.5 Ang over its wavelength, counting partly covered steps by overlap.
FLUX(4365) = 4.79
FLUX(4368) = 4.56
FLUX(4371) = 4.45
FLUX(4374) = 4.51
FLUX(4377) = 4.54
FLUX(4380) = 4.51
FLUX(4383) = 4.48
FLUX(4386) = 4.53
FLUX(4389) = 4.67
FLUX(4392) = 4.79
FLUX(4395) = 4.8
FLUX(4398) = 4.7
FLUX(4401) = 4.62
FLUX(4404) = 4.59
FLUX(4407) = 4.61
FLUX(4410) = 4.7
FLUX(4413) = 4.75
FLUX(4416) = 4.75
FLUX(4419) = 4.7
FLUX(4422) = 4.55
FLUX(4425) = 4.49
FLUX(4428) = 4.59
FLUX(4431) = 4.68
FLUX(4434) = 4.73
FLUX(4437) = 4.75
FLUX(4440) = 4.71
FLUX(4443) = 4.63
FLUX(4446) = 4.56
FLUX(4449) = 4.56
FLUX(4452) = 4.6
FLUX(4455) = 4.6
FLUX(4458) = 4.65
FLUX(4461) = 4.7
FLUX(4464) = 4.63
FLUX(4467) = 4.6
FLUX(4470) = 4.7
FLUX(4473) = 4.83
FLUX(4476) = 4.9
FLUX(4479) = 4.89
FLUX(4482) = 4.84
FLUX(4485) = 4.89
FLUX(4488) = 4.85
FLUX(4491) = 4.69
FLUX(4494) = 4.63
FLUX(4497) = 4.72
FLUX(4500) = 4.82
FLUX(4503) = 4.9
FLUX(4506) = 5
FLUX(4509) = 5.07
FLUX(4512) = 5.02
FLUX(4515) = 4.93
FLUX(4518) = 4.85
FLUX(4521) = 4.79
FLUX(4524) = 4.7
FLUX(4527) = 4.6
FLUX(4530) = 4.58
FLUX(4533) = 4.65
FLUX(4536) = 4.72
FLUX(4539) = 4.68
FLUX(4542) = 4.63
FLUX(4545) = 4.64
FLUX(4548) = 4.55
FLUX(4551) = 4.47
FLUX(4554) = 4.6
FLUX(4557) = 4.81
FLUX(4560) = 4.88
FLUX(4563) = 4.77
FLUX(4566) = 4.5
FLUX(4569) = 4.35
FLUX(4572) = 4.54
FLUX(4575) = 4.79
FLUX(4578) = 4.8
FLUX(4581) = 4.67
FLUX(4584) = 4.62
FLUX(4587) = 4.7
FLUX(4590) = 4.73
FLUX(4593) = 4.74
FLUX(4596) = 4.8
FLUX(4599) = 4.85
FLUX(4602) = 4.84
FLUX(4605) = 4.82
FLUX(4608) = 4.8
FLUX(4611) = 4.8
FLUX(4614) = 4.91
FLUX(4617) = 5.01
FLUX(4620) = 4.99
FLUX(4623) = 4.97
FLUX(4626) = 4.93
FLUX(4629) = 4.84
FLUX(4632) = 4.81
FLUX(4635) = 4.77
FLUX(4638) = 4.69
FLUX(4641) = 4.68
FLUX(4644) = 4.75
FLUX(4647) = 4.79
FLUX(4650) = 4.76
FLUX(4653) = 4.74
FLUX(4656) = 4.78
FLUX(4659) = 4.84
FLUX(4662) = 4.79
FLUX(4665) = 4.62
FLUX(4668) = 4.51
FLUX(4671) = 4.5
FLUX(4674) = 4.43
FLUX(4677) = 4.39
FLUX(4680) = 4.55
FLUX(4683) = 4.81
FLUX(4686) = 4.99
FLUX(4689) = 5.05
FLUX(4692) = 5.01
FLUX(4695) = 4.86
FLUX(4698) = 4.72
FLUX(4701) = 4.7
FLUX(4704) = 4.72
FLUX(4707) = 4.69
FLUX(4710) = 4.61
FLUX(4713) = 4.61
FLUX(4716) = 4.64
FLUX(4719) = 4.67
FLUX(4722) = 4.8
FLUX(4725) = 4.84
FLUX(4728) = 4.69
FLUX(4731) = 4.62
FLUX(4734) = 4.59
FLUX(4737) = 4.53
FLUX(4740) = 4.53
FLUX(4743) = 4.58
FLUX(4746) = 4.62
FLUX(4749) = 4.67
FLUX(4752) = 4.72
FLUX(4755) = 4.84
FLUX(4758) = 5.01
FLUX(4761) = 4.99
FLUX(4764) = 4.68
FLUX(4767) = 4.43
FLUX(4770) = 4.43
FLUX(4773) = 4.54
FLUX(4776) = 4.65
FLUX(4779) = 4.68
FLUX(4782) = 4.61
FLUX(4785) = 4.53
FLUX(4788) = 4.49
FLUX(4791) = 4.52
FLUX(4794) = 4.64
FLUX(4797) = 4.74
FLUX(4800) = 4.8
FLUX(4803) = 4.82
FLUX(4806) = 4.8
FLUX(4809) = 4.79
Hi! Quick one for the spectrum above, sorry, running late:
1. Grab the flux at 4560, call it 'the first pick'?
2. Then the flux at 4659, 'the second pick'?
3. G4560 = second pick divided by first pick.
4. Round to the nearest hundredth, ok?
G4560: 0.99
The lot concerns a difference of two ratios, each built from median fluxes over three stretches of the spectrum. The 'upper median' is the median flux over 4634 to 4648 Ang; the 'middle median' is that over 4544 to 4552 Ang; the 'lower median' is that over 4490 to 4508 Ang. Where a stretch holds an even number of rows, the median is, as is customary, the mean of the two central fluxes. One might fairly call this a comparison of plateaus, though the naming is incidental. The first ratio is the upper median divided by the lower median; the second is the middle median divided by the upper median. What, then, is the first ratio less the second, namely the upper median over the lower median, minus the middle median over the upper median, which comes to 0.04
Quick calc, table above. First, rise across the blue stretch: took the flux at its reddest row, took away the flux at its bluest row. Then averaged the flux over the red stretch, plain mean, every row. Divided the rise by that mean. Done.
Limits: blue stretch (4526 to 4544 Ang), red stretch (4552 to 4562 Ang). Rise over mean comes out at 0.01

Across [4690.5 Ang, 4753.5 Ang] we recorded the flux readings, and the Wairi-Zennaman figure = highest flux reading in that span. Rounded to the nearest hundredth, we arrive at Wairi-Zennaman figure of 5.01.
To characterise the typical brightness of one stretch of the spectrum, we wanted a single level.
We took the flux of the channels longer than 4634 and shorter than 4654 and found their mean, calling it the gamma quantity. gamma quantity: 4.74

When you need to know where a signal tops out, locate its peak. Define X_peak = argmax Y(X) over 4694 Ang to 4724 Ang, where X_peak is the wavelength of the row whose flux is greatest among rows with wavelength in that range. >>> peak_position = 4695 Ang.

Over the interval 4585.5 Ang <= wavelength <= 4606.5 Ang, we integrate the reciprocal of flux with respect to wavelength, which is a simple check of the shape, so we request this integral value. 4.4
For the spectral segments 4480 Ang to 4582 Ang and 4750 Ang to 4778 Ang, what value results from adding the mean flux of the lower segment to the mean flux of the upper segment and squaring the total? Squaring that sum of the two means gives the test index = 89.0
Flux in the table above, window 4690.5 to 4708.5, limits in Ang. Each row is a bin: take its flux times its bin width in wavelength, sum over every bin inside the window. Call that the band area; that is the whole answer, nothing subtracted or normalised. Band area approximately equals 86.1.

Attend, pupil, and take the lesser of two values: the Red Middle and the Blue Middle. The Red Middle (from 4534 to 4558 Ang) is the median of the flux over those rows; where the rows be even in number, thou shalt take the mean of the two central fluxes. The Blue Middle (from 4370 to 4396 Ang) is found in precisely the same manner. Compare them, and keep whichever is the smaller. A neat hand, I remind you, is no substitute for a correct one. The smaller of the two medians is 4.53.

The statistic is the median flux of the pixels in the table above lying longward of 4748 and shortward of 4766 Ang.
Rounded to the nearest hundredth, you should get 4.78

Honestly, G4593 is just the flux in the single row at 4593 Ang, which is 4.74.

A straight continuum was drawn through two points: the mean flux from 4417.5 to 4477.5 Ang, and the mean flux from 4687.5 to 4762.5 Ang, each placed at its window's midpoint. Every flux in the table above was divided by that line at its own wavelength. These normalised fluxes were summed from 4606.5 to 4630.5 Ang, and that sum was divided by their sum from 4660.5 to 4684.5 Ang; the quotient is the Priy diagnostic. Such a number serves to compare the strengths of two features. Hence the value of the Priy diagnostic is 1.08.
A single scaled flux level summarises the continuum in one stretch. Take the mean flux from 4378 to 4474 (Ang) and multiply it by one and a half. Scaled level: 6.97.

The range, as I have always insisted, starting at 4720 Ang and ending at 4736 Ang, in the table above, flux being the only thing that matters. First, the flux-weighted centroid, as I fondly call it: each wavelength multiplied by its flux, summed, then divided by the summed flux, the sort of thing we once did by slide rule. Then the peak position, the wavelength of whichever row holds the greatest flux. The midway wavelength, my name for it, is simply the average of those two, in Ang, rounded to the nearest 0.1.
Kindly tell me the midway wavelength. 4726.5 Ang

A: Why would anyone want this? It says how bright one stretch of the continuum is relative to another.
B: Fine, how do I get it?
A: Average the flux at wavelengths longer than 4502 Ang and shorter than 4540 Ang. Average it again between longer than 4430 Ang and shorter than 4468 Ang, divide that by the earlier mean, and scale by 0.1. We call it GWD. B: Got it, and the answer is 0.097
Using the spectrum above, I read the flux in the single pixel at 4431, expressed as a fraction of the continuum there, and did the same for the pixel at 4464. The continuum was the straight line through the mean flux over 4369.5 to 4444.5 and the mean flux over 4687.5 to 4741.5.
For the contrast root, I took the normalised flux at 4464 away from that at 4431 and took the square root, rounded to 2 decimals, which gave 0.11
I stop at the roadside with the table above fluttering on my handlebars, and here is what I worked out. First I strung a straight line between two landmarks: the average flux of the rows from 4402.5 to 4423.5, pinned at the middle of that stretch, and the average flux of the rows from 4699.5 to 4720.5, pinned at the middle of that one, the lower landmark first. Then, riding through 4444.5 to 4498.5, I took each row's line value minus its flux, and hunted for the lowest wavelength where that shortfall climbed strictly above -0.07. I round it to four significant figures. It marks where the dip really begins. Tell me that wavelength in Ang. 4446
